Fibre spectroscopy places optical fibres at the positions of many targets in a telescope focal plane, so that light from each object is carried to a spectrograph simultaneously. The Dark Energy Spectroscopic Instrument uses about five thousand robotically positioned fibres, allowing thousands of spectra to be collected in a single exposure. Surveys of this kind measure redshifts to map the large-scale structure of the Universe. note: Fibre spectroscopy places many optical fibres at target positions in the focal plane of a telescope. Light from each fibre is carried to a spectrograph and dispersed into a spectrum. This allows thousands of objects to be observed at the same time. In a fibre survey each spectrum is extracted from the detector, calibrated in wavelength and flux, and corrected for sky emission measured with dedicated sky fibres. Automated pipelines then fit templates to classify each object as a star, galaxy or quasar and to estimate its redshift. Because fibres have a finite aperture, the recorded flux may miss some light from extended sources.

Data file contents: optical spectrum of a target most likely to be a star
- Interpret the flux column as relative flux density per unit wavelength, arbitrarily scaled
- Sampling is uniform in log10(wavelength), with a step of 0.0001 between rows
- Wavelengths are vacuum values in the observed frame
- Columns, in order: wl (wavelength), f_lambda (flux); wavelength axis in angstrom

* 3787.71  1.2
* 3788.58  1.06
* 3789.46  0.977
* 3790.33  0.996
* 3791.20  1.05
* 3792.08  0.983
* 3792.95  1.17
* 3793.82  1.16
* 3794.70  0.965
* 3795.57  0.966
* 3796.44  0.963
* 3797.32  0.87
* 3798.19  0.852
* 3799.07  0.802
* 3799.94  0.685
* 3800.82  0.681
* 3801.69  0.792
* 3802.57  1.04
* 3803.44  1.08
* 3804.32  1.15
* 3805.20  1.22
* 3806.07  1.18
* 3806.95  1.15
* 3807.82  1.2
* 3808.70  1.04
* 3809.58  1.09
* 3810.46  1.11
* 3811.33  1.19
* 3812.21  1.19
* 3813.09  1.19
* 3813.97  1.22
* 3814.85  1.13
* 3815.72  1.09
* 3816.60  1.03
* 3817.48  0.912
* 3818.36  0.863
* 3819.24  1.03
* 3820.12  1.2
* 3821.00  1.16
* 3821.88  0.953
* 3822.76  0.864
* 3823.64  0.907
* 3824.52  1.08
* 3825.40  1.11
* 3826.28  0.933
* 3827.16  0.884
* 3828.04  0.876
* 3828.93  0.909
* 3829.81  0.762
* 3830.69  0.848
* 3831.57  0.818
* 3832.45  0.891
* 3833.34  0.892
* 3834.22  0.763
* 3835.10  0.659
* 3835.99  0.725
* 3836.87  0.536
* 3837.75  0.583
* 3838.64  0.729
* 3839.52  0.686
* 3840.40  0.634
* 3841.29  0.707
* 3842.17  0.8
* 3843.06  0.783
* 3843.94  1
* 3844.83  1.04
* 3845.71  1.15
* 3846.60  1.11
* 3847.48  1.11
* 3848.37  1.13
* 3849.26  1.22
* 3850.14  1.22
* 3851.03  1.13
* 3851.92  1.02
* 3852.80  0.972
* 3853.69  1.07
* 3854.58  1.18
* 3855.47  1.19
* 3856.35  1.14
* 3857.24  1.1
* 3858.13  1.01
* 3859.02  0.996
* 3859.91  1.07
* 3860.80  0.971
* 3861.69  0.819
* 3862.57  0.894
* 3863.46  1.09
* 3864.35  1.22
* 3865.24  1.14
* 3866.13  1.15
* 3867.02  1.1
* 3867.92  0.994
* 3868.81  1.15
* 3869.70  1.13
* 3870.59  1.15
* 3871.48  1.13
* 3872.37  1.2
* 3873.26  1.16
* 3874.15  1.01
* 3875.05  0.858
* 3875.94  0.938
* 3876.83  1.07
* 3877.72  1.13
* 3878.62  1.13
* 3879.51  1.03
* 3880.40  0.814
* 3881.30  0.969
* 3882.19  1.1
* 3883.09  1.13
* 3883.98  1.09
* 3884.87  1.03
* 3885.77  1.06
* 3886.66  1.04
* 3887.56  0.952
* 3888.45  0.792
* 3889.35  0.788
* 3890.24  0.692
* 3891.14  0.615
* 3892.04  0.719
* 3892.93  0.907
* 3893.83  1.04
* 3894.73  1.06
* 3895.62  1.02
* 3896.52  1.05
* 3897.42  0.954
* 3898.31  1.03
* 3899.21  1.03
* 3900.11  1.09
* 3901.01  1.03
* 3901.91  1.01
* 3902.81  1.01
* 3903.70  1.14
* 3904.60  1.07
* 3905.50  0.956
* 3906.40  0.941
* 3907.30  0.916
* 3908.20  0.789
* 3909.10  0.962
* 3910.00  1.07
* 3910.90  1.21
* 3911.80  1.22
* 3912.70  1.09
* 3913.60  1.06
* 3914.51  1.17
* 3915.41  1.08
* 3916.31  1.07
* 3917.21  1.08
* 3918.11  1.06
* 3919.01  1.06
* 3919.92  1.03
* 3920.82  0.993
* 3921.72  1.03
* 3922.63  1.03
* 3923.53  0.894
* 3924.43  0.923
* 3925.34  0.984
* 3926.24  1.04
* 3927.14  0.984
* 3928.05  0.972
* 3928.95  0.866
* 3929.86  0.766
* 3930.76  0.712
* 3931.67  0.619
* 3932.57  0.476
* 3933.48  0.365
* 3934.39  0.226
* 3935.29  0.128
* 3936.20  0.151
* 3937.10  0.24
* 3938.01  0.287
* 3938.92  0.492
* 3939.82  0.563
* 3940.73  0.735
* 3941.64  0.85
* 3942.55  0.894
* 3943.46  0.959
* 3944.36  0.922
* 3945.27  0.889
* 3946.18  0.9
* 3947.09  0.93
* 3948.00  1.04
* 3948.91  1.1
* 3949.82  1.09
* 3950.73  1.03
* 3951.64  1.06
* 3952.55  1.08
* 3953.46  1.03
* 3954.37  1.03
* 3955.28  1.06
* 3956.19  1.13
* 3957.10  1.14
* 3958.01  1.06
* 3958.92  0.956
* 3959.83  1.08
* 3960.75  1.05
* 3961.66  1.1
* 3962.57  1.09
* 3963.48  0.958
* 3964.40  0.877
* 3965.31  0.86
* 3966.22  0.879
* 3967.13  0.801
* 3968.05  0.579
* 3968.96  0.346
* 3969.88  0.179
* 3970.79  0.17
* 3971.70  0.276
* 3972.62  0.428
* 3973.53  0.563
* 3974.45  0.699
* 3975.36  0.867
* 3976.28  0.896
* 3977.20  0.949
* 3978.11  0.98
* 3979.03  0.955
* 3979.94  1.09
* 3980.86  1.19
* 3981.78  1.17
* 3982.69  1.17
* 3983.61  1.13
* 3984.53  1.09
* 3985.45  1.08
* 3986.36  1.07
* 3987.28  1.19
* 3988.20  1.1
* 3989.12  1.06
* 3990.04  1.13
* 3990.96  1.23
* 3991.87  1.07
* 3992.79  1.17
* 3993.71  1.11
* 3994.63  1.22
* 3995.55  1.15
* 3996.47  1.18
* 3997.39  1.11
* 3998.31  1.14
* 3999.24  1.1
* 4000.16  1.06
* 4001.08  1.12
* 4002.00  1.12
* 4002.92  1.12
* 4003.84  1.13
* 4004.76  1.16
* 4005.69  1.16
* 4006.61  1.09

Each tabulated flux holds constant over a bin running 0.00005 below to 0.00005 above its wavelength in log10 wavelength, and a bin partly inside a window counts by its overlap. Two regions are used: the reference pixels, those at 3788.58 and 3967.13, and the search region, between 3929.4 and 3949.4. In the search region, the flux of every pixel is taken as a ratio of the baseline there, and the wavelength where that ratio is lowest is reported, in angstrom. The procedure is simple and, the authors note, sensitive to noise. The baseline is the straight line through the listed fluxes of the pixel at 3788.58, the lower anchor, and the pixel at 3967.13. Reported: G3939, 3935.29 angstrom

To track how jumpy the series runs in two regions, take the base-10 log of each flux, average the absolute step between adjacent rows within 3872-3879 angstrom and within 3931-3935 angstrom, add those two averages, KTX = 0.18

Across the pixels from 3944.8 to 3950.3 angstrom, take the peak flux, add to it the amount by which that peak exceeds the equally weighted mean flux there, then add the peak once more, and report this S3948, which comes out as 2.31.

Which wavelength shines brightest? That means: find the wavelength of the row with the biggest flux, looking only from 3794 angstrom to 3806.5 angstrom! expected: 3805.20 angstrom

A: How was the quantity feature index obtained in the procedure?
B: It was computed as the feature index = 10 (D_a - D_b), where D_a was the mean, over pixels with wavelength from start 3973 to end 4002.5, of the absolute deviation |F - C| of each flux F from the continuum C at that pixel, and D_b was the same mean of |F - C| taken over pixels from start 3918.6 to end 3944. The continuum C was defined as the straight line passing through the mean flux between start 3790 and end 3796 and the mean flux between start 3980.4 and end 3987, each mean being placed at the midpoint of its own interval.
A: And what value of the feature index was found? -2.9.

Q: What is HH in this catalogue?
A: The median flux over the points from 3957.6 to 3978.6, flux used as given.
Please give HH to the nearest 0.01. 0.88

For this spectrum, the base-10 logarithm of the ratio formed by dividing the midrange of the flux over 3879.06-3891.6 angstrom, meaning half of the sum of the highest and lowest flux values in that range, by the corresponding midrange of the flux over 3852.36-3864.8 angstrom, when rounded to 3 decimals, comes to -0.068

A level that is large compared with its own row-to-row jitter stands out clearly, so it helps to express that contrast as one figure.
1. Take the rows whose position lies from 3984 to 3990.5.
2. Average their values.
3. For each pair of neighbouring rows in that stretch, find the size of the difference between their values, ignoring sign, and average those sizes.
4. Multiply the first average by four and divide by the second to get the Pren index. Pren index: 78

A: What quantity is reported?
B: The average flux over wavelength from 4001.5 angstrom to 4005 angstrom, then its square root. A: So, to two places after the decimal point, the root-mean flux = 1.06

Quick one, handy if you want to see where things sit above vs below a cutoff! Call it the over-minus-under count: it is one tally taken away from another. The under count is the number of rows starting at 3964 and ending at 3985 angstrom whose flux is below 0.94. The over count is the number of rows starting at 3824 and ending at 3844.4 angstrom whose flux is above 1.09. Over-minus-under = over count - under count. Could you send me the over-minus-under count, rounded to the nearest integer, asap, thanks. -13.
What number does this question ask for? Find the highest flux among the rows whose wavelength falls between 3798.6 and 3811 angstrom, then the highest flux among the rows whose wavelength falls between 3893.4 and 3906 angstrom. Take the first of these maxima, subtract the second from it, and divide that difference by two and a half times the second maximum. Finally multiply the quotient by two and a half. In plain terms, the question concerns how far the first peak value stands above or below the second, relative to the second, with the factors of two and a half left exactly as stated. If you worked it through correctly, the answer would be 0.070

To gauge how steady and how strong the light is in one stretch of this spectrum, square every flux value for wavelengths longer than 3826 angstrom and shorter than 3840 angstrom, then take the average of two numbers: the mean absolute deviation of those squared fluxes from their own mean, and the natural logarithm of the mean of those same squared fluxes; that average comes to -0.16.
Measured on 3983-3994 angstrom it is 0.16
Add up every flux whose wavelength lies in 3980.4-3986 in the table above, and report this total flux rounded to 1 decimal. 6.8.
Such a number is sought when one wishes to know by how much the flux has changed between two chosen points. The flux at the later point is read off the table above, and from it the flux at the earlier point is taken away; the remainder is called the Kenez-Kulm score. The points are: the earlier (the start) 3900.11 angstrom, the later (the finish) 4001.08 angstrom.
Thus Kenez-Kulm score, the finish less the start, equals 0.0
